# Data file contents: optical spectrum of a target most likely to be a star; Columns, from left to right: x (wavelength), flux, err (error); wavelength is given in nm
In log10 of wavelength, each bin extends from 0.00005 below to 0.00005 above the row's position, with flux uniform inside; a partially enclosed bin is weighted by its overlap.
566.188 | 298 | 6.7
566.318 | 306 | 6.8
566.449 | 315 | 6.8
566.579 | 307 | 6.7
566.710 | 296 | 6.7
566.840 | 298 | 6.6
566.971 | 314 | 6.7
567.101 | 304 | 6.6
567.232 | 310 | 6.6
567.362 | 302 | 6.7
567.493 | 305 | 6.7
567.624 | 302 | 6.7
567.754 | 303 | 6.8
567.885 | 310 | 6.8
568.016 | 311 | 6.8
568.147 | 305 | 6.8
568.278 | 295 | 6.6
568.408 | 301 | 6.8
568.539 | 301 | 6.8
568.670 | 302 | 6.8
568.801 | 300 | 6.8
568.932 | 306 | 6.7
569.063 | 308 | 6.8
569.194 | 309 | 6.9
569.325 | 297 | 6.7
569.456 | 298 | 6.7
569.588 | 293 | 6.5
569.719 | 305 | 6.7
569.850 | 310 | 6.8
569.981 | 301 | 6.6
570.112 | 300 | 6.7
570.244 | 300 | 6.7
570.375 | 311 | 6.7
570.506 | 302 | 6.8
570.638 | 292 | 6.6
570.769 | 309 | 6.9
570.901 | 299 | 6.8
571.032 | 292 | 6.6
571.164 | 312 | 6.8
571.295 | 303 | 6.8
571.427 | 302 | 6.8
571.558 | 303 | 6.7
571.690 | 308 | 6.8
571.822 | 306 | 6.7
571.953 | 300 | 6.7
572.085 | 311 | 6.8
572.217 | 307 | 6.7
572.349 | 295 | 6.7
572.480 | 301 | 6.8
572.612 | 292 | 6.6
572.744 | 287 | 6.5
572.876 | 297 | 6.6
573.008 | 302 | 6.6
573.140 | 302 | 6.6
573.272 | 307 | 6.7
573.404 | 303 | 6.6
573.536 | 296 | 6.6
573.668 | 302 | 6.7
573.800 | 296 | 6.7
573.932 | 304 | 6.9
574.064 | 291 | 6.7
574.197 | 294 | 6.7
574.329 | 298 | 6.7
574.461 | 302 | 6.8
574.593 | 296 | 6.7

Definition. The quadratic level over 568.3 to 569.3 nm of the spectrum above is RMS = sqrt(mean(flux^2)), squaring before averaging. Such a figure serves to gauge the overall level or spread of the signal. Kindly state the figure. 304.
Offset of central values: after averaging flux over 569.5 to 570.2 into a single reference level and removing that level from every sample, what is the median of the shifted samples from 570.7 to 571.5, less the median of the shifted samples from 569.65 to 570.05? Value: -2.5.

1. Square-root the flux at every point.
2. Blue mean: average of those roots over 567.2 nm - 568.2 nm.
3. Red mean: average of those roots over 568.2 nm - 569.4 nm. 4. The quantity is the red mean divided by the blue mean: 0.994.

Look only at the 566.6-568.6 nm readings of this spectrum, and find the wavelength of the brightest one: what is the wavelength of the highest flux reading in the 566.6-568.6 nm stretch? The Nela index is 566.971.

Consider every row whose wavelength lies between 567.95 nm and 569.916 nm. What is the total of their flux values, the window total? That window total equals 4541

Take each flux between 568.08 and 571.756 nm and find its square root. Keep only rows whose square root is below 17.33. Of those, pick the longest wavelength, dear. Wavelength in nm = 571.032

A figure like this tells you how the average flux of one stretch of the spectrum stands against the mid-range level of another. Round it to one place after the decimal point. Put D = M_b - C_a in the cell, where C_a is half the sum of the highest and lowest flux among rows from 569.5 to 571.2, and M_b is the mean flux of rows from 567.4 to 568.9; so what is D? 1.2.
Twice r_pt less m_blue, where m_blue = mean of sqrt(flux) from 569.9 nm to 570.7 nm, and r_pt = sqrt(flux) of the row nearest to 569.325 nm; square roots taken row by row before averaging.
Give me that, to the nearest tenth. 17.1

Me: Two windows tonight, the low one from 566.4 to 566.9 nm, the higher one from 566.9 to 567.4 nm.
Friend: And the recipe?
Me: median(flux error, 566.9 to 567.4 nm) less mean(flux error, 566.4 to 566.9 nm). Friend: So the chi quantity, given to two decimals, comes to -0.05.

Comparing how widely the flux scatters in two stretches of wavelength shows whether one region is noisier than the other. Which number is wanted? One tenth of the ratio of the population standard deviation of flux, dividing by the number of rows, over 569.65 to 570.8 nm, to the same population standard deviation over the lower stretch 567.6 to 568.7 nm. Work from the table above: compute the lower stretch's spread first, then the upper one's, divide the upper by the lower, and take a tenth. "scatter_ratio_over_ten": 0.12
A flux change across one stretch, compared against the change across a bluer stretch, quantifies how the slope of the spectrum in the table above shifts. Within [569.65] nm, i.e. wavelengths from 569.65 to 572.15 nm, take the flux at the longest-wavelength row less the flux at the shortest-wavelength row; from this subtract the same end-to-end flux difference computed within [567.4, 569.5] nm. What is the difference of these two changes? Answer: 13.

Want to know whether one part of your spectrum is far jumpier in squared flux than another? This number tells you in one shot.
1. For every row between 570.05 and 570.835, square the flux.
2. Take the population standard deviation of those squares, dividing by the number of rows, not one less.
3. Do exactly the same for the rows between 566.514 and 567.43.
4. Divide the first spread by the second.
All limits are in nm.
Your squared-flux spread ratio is 1.05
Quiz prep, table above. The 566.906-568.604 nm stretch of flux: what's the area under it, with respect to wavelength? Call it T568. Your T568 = 518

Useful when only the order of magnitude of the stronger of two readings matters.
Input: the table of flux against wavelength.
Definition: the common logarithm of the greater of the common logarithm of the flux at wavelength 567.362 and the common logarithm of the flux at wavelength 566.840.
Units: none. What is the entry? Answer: 0.394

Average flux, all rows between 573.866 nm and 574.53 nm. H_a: 298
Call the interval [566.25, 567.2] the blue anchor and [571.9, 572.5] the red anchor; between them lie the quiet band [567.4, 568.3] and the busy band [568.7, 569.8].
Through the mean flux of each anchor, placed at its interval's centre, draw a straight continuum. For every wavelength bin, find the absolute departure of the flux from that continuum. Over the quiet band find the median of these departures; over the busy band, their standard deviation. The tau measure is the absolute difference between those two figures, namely 0.1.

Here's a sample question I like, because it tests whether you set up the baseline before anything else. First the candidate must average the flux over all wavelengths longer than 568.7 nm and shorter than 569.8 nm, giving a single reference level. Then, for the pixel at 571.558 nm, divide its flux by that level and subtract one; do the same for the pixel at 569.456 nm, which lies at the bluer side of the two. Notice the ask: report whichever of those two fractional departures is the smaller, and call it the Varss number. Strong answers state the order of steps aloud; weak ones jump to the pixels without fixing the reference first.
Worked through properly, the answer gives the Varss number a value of -0.013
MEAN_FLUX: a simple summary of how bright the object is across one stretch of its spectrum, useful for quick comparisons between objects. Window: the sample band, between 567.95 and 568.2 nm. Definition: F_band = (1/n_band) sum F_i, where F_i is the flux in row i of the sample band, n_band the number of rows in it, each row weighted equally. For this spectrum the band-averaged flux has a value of 308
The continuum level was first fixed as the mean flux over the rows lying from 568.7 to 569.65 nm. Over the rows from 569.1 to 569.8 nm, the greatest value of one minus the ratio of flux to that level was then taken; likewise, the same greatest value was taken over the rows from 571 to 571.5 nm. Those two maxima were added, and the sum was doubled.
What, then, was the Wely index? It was 0.12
